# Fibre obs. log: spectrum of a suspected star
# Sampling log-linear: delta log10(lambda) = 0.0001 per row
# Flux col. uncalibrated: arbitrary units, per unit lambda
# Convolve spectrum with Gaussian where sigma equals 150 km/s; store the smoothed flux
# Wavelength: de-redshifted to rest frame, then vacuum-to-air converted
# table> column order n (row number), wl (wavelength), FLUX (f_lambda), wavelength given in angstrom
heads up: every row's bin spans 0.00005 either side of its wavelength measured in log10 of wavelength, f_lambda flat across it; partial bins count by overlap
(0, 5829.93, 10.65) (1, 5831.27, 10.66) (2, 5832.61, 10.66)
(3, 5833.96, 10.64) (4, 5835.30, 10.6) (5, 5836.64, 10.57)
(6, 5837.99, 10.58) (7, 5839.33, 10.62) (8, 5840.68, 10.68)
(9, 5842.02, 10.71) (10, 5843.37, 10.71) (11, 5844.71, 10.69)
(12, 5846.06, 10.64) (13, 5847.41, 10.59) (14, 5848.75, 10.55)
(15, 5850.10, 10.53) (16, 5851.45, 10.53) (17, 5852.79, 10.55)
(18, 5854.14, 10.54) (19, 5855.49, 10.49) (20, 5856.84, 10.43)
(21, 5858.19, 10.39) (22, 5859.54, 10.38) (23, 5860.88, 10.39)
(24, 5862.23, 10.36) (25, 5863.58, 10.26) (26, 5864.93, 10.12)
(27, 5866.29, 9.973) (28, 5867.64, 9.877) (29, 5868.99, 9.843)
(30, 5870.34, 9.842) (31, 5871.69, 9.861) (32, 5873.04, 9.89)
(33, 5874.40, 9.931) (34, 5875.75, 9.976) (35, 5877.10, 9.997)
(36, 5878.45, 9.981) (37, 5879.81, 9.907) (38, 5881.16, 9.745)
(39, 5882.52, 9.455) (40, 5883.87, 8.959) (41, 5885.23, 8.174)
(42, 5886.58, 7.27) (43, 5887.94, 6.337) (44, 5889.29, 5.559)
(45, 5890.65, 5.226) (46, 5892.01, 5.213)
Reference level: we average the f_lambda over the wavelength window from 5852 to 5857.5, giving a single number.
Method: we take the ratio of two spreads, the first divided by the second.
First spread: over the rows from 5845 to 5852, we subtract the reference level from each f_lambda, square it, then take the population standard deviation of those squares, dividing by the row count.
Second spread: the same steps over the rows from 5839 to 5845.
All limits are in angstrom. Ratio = 1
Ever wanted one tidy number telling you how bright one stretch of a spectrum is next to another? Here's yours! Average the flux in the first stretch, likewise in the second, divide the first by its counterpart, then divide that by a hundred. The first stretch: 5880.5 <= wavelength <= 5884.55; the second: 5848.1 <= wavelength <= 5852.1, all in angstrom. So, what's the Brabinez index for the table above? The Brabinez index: 0.0089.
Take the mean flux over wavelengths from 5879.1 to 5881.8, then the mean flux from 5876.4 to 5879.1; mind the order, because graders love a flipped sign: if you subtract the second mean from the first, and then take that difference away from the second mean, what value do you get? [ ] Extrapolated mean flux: 10.2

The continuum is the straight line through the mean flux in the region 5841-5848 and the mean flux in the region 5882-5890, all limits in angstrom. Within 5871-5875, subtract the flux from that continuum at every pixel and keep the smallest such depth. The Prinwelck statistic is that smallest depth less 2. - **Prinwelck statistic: -3.5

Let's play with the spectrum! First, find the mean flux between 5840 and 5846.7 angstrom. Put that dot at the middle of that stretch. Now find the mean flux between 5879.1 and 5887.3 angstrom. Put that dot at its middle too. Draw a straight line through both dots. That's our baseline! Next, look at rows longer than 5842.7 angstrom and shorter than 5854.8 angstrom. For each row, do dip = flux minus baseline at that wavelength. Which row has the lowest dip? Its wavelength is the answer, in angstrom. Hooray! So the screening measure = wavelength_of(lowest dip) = 5843.37 angstrom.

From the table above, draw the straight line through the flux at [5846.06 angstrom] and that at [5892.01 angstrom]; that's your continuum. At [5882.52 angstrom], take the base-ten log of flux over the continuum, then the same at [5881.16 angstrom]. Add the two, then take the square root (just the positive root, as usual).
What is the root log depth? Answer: 0.59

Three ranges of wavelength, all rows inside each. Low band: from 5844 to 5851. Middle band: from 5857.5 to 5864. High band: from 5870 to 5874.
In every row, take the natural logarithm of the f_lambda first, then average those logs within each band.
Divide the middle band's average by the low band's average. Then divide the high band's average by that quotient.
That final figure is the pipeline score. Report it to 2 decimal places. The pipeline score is 2.31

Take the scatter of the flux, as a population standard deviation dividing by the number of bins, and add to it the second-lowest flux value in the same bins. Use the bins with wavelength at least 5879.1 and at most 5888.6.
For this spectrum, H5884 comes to 8.5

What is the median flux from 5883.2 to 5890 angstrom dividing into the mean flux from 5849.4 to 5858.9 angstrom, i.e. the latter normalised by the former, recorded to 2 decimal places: 1.44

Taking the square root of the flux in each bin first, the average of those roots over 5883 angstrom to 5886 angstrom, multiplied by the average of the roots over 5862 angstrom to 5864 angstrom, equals 9.4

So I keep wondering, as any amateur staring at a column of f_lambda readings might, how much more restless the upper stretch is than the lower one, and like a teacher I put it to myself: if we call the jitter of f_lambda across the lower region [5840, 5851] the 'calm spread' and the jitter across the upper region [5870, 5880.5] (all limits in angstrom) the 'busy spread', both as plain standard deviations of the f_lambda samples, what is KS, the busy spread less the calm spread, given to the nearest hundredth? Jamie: -0.01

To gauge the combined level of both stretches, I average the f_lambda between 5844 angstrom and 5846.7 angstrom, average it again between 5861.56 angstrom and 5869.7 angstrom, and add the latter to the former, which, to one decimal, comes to 20.7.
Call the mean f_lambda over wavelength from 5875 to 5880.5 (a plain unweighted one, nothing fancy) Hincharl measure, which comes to 10.0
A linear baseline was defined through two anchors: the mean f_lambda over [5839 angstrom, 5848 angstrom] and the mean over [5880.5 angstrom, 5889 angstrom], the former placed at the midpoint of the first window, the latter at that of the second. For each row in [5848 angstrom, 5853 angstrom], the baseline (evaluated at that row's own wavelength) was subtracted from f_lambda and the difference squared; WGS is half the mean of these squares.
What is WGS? 0.05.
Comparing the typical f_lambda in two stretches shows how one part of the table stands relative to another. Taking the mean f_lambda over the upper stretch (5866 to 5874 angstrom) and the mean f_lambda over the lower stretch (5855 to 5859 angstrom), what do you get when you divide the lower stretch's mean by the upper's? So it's 1.06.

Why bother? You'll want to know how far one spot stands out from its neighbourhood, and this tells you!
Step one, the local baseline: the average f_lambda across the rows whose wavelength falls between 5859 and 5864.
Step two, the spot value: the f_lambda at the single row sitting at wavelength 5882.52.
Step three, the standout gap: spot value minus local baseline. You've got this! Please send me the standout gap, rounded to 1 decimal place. -0.9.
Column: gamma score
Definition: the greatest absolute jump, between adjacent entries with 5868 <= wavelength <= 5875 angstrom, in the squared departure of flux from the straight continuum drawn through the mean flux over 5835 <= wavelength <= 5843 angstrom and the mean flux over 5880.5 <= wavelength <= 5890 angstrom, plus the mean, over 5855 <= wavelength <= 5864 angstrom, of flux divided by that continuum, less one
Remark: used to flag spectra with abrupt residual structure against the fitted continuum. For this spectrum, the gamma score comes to 0.42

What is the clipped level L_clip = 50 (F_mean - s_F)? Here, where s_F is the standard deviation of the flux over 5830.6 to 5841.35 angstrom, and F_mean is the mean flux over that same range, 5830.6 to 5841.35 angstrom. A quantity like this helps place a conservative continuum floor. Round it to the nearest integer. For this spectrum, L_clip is 529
